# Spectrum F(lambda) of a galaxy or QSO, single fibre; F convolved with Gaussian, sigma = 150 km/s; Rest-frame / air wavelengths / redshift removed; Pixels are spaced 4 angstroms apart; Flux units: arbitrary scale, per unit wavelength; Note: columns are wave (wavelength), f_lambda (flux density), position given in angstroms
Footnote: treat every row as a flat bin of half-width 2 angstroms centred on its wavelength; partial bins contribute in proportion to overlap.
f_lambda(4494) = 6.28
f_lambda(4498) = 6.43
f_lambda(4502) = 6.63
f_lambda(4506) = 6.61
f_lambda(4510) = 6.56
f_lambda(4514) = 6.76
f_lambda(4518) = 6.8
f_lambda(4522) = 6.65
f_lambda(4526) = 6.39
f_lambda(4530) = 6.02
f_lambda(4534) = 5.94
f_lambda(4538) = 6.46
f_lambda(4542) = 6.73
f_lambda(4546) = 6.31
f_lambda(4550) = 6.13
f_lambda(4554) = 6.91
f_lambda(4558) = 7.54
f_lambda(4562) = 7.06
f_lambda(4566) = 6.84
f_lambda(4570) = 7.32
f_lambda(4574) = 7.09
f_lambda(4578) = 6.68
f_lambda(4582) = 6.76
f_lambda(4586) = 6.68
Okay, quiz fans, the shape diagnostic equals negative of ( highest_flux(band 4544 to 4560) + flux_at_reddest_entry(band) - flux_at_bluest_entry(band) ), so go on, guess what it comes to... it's -8.8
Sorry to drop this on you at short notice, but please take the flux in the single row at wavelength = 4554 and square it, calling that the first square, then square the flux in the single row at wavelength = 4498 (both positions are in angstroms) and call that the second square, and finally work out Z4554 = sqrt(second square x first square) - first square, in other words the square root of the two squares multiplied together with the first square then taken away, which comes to -3.3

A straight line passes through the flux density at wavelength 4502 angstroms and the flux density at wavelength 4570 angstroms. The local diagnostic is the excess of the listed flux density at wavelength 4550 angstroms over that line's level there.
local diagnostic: -1.0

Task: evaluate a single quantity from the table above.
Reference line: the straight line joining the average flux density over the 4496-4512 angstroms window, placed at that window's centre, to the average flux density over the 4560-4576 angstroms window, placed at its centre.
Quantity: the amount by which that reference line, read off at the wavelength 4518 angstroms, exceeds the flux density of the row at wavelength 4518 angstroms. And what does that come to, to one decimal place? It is -0.1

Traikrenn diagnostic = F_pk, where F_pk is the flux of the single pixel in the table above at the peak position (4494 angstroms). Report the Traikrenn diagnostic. 6.28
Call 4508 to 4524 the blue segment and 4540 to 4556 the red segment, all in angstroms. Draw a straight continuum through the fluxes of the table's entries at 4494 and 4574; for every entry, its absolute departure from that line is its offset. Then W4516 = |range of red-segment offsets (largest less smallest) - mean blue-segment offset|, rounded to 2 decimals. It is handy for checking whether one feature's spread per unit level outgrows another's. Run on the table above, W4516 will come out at 0.50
